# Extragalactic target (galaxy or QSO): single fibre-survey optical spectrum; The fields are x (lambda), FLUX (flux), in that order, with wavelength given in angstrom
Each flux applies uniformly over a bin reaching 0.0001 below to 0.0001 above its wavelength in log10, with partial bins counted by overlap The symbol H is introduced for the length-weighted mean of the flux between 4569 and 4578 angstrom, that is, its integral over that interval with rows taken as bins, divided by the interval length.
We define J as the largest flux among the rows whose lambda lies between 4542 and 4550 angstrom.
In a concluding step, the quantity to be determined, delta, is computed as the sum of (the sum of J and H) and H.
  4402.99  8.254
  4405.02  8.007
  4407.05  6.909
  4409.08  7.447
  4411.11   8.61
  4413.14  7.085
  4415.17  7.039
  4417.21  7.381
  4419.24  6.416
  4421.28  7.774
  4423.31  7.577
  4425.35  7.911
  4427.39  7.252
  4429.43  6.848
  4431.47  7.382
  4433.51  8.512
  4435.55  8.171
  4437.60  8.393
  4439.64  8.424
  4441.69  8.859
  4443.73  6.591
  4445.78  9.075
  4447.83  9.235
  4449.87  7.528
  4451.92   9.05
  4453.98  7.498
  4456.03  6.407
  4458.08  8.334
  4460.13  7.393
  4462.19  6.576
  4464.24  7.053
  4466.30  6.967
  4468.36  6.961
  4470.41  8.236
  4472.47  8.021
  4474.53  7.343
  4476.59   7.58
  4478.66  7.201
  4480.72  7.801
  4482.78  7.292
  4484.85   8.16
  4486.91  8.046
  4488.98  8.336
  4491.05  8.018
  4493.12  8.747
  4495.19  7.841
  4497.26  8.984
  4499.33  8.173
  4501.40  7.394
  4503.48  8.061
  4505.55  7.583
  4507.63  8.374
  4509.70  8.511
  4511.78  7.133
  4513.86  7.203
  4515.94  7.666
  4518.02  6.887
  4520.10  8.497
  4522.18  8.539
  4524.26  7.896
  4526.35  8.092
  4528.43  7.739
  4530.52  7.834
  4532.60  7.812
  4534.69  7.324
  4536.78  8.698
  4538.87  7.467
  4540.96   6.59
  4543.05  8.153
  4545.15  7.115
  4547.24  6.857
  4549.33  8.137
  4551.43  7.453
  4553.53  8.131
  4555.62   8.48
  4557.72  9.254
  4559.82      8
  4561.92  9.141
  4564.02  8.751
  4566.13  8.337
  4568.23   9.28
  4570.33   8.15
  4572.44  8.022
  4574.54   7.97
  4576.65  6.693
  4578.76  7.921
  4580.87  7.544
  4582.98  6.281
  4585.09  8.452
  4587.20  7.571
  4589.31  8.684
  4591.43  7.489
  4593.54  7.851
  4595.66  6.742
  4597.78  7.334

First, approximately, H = 7.77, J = 8.153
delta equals 23.7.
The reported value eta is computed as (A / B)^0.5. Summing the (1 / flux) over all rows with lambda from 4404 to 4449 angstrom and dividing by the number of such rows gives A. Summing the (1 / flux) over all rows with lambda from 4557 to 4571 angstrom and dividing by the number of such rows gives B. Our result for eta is 1.06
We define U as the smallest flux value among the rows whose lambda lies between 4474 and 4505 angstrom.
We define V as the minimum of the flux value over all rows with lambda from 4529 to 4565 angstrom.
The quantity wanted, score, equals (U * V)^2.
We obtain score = 2252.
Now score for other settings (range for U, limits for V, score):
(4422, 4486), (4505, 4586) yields 1619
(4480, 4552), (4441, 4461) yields 1783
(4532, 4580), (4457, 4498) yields 1878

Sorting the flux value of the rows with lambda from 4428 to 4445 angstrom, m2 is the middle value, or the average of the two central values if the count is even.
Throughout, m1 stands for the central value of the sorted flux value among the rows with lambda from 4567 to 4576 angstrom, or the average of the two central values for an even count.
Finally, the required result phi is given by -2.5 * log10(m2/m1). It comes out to -0.03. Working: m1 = 8.1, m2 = 8.3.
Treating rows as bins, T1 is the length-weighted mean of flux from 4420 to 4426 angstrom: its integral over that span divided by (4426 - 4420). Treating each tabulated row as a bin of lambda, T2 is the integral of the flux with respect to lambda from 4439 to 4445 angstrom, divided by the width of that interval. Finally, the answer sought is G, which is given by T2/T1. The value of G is 1.04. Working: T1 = 7.69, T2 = 8.0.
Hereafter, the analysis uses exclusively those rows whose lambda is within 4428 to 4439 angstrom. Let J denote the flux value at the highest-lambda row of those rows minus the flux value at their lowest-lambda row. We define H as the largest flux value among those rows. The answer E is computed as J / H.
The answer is 0.18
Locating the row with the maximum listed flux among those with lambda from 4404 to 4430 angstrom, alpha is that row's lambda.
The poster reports 4411.11 angstrom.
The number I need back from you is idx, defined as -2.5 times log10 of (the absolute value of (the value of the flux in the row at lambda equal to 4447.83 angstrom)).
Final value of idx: -2.41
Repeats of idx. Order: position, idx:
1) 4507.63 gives -2.31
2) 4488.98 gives -2.30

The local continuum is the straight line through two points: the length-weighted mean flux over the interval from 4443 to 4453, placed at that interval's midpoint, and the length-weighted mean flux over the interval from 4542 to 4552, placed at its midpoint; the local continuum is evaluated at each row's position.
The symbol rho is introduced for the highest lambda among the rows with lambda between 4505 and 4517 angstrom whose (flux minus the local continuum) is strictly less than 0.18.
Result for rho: 4515.94 angstrom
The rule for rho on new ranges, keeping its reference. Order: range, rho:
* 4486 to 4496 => 4495.19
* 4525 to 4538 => 4534.69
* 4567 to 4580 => 4576.65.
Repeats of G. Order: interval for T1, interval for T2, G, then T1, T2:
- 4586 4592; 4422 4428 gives 0.96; 7.96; 7.6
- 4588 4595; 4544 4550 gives 0.93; 7.92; 7.3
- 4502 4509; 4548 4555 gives 0.99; 7.99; 7.9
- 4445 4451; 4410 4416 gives 0.88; 8.61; 7.6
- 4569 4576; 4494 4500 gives 1.04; 8.02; 8.4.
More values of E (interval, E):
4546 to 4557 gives 0.19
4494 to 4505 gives 0.02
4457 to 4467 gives -0.16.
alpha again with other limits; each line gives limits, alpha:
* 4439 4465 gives 4447.83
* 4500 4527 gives 4522.18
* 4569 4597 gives 4589.31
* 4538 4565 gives 4557.72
